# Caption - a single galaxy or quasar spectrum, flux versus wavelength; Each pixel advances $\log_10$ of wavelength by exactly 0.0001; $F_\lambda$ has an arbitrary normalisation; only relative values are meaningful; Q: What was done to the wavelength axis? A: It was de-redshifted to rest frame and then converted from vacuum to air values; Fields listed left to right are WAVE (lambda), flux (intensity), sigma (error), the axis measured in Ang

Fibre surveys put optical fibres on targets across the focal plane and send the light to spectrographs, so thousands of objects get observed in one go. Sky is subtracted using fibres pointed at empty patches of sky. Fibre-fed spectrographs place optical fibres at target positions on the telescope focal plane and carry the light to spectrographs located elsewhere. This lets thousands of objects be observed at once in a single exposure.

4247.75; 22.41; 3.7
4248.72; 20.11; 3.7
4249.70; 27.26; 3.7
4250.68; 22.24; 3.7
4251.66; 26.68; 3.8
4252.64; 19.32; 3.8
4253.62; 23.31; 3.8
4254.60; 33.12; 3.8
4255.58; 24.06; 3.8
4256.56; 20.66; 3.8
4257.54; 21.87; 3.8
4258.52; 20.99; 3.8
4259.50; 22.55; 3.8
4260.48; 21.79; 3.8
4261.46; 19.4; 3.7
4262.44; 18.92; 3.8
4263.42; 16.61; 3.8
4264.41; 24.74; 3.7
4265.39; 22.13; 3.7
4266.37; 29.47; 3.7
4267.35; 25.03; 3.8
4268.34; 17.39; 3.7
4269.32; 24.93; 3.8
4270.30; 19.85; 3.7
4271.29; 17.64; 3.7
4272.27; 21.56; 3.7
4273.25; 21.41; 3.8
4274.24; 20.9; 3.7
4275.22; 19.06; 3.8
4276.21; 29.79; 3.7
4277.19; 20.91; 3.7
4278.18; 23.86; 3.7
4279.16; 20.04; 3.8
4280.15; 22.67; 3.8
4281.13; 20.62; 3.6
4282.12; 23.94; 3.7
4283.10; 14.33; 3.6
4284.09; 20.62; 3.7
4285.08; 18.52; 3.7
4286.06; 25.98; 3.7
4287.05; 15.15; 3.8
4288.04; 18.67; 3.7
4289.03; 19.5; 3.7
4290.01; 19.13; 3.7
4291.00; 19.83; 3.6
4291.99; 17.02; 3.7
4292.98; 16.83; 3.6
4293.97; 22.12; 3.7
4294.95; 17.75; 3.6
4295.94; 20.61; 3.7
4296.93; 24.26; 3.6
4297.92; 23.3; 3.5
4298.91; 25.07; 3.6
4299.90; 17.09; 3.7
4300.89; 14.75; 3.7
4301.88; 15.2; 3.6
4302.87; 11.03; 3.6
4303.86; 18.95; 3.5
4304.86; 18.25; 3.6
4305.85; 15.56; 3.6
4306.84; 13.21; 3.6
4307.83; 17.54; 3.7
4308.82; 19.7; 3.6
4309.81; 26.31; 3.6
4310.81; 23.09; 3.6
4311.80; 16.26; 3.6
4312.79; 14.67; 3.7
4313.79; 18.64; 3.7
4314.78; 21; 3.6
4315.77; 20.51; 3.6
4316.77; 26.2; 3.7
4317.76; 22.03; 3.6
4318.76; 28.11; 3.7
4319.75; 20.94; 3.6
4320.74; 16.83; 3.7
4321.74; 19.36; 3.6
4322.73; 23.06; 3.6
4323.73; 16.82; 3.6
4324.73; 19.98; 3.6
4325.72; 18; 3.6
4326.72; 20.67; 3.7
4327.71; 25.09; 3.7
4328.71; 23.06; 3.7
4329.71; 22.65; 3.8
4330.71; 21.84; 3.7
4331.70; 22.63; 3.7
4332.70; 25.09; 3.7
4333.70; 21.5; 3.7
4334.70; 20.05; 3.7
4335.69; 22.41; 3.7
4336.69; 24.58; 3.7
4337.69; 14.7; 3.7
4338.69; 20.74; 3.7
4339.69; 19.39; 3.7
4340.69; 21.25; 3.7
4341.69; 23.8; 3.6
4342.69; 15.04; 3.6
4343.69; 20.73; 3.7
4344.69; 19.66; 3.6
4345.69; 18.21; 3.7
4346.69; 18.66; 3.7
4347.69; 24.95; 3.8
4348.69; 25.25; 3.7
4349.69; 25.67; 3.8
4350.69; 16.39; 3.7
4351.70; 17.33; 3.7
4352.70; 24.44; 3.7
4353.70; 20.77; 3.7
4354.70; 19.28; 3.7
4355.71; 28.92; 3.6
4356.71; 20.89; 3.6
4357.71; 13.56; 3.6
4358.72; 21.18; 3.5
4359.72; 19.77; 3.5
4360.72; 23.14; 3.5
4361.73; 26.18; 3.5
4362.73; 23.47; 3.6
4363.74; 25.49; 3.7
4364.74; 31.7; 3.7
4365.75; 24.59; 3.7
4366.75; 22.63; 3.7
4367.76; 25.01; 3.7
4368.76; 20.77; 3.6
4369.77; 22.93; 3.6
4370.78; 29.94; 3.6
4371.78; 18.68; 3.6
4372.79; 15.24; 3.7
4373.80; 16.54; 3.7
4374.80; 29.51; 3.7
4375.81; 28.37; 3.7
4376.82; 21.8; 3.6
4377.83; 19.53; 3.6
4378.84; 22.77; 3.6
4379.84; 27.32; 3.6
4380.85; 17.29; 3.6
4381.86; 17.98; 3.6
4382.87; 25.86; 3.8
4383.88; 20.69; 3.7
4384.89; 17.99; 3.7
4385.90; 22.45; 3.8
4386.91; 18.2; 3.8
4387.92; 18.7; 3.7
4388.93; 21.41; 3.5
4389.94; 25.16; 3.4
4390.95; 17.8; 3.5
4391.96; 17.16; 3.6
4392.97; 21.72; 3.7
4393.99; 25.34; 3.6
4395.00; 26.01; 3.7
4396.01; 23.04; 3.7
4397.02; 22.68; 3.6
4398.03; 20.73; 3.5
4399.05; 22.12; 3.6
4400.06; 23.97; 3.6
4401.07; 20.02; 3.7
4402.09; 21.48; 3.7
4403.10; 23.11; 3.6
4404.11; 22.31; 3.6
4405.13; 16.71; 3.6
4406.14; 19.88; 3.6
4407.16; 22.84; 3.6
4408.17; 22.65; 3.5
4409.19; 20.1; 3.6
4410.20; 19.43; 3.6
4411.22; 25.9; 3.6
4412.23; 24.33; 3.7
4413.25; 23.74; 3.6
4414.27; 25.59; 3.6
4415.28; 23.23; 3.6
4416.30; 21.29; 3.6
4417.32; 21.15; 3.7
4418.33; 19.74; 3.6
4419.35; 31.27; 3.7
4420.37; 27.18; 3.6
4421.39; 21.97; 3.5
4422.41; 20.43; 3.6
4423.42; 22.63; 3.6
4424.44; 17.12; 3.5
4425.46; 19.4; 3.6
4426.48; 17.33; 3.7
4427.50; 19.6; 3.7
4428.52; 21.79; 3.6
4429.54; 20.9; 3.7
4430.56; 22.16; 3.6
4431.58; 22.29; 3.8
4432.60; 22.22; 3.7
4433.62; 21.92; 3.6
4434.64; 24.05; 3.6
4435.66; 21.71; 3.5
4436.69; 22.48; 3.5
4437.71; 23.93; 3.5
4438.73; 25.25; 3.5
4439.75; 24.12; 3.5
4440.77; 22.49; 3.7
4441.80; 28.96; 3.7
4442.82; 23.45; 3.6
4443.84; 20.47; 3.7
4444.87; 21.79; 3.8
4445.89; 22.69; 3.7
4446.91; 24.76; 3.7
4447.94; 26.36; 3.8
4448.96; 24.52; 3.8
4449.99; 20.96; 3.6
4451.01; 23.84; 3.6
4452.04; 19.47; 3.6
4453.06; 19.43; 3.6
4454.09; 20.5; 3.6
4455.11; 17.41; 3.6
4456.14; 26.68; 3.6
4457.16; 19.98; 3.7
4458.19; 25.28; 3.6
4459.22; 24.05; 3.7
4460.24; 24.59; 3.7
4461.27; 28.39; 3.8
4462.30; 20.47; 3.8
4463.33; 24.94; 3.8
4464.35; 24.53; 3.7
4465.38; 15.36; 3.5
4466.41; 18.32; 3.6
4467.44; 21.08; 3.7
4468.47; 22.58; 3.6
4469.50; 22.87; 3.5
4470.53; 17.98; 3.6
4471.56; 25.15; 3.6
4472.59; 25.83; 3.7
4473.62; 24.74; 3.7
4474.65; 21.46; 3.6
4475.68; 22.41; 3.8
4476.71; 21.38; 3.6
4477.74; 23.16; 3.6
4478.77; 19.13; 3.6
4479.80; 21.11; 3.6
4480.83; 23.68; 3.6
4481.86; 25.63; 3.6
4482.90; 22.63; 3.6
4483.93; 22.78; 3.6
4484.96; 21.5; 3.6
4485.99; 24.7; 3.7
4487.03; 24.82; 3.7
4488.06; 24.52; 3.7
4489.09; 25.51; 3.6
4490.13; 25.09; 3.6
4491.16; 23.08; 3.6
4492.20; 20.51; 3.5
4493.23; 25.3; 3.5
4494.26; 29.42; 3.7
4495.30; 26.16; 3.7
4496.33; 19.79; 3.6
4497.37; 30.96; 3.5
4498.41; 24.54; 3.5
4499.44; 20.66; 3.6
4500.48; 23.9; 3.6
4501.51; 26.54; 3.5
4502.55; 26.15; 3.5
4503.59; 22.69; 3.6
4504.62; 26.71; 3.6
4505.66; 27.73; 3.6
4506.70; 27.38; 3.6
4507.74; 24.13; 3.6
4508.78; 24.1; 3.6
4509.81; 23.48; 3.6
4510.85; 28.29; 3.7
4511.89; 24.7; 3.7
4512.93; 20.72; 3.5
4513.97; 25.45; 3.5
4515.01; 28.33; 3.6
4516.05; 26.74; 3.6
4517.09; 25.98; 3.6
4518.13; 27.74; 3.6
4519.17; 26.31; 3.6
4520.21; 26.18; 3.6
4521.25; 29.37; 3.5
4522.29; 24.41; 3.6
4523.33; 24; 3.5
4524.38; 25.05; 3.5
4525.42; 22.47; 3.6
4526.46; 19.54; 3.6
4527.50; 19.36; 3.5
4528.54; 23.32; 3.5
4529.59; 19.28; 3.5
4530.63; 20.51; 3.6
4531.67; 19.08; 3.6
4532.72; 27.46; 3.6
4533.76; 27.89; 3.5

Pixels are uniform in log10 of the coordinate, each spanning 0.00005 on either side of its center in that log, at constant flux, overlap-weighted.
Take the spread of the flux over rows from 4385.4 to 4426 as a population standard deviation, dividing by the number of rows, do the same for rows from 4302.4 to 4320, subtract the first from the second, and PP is 1.5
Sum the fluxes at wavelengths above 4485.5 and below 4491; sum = 125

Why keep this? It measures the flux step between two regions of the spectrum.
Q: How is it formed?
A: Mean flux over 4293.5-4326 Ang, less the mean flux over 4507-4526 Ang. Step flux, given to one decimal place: -5.8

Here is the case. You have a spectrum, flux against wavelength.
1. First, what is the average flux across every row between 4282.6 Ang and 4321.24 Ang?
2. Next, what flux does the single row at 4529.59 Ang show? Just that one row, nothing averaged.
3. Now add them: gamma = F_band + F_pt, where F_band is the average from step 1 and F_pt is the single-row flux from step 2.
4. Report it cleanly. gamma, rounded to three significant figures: 38.6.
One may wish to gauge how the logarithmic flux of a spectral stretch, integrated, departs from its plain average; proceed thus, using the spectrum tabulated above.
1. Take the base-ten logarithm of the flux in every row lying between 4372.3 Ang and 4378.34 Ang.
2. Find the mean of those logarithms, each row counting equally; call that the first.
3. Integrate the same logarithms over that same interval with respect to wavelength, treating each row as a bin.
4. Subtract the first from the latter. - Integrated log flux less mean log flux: 7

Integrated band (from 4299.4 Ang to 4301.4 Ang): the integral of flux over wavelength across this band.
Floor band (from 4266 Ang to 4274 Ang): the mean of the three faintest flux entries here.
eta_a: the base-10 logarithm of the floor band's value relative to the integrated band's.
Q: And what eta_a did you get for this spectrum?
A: -0.24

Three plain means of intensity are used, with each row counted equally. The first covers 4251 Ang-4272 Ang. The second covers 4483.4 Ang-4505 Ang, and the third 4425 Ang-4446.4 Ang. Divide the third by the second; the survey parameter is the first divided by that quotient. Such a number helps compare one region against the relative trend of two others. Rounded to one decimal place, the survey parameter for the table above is 24.6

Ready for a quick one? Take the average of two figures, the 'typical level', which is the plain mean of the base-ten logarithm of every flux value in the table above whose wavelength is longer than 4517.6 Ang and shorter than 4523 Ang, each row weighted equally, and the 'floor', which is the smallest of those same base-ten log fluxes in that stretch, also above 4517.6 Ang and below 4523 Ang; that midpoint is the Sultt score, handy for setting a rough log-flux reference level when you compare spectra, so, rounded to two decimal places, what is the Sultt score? 1.41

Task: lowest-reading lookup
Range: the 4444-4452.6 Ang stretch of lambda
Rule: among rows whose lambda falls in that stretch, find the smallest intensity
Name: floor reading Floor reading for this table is 19.47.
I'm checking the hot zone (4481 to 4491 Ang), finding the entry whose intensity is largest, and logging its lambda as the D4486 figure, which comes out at 4481.86 Ang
